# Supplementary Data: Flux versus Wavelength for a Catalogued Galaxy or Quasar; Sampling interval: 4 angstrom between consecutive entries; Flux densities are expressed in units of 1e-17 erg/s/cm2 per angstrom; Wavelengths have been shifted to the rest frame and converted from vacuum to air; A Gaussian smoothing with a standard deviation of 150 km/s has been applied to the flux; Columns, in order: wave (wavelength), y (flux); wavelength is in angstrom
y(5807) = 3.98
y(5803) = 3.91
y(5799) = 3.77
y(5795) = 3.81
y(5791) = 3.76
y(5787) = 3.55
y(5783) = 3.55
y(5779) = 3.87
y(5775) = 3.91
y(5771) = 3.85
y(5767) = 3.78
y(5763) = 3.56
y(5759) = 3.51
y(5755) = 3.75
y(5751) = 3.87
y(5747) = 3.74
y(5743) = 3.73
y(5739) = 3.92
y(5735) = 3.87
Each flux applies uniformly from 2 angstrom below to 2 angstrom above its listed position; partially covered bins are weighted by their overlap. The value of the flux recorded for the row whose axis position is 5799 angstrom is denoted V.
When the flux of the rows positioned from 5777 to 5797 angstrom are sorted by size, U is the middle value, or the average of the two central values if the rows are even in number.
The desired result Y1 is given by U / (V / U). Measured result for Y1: 3.75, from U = 3.76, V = 3.77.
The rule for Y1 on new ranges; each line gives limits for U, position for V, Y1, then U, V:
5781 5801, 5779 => 3.65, 3.76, 3.87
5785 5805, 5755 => 3.79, 3.77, 3.75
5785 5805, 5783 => 4.00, 3.77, 3.55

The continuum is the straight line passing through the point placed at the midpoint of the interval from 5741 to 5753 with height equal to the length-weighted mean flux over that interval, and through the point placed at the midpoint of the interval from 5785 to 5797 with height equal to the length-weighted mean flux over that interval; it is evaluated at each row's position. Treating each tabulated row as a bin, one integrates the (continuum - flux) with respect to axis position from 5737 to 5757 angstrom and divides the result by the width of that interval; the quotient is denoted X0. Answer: -0.02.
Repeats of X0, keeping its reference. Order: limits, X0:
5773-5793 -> -0.01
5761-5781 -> -0.05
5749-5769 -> 0.07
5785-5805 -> -0.06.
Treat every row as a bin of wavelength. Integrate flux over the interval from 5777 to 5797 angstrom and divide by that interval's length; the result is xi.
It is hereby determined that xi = 3.71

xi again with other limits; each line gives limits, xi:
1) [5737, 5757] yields 3.80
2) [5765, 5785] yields 3.79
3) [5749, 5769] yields 3.69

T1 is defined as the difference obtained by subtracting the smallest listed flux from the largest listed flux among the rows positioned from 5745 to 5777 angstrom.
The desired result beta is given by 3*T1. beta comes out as 1.20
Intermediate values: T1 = 0.400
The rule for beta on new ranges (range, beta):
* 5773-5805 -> 1.08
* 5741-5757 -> 0.42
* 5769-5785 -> 1.08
